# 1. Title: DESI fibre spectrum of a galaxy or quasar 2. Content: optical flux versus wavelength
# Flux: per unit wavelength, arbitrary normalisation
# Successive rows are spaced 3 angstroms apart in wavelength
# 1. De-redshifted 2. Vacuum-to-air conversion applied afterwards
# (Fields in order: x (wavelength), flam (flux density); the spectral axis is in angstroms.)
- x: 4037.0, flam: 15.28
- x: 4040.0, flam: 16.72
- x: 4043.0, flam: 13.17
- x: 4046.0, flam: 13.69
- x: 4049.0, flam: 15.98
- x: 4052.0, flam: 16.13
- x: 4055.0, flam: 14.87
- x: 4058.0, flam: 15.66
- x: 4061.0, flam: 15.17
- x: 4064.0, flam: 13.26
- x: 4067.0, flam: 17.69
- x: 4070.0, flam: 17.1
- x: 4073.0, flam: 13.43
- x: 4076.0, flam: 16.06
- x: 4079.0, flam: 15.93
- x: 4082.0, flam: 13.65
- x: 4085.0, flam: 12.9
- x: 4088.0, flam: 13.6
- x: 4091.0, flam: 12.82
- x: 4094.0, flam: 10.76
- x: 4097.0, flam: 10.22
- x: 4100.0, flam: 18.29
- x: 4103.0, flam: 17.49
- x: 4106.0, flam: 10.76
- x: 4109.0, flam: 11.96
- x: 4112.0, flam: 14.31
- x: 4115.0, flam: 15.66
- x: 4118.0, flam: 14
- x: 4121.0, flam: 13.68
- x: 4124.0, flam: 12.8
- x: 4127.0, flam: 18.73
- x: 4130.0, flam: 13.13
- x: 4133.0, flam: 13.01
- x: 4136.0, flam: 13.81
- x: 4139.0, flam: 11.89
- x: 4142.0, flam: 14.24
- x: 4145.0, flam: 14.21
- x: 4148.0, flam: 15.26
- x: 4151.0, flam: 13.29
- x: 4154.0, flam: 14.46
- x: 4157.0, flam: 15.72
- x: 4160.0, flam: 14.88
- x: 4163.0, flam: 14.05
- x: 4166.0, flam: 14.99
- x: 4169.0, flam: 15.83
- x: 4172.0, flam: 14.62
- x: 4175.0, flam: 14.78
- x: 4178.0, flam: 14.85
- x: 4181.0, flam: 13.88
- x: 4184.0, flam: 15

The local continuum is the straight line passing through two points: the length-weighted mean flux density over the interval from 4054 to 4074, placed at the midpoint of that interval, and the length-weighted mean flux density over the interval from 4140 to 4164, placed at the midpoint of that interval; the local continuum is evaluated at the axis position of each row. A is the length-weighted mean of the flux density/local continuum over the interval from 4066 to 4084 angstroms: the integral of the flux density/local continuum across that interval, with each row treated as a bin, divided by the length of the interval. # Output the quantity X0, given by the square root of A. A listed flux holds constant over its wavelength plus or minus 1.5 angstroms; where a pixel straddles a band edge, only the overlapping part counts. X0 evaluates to 1.01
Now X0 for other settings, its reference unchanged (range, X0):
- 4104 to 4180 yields 0.99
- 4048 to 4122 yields 0.98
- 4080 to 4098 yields 0.91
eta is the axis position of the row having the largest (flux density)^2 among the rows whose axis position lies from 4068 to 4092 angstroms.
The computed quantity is 4070.0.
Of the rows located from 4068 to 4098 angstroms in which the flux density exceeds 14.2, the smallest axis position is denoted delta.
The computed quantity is 4070.0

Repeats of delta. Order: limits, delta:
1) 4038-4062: 4040.0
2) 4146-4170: 4148.0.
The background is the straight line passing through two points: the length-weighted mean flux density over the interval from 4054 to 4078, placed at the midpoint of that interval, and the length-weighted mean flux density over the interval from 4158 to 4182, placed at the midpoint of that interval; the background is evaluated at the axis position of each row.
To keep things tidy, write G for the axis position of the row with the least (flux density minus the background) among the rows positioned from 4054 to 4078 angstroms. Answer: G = 4064.0 angstroms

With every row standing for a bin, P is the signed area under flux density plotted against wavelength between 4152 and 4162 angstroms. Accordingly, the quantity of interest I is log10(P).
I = 2.17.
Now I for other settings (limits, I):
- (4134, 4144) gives 2.13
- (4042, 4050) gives 2.06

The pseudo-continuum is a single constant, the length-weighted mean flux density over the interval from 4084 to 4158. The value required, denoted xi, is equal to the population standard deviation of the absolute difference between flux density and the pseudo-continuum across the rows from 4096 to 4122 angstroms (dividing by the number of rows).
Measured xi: 1.5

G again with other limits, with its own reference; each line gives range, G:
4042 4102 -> 4097.0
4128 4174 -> 4139.0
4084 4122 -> 4097.0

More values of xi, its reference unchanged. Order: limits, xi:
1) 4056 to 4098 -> 1.2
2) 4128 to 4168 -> 0.6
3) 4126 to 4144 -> 1.6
